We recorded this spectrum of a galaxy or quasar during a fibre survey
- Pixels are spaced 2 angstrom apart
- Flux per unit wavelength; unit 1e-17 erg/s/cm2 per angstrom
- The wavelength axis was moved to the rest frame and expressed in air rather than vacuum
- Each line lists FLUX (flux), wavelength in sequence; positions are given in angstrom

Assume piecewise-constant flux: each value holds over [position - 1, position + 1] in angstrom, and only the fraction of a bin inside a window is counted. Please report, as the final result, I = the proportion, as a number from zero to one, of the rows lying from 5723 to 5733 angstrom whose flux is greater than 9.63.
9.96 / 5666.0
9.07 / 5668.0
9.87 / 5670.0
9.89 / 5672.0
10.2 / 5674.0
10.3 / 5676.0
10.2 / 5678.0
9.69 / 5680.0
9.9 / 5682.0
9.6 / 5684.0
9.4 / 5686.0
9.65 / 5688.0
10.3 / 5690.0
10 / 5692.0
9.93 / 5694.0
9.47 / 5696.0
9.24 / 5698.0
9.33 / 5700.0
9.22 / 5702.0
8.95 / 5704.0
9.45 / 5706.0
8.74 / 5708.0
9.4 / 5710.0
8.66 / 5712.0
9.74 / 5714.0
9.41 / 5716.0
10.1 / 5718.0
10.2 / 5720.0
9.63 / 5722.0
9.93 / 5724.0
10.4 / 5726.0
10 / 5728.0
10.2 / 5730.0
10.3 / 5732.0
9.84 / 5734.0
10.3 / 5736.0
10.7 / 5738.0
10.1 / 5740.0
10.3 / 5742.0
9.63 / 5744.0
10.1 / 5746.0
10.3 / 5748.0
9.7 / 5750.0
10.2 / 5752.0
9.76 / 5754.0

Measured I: 1.00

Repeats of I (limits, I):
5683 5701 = 0.44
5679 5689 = 0.60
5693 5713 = 0.10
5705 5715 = 0.20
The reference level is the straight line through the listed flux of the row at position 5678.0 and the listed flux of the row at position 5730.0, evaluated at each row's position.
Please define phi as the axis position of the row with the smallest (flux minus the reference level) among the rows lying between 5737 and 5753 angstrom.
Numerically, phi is 5744.0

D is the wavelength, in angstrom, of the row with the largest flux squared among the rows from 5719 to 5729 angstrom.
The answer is 5726.0 angstrom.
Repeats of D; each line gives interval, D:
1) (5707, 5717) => 5714.0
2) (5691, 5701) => 5692.0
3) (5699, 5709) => 5706.0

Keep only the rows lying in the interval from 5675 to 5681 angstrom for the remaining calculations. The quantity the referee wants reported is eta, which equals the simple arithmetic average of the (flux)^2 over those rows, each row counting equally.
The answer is 101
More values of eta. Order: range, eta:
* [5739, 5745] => 100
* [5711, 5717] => 86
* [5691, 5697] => 96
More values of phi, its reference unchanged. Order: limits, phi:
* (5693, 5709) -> 5708.0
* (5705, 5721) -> 5712.0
